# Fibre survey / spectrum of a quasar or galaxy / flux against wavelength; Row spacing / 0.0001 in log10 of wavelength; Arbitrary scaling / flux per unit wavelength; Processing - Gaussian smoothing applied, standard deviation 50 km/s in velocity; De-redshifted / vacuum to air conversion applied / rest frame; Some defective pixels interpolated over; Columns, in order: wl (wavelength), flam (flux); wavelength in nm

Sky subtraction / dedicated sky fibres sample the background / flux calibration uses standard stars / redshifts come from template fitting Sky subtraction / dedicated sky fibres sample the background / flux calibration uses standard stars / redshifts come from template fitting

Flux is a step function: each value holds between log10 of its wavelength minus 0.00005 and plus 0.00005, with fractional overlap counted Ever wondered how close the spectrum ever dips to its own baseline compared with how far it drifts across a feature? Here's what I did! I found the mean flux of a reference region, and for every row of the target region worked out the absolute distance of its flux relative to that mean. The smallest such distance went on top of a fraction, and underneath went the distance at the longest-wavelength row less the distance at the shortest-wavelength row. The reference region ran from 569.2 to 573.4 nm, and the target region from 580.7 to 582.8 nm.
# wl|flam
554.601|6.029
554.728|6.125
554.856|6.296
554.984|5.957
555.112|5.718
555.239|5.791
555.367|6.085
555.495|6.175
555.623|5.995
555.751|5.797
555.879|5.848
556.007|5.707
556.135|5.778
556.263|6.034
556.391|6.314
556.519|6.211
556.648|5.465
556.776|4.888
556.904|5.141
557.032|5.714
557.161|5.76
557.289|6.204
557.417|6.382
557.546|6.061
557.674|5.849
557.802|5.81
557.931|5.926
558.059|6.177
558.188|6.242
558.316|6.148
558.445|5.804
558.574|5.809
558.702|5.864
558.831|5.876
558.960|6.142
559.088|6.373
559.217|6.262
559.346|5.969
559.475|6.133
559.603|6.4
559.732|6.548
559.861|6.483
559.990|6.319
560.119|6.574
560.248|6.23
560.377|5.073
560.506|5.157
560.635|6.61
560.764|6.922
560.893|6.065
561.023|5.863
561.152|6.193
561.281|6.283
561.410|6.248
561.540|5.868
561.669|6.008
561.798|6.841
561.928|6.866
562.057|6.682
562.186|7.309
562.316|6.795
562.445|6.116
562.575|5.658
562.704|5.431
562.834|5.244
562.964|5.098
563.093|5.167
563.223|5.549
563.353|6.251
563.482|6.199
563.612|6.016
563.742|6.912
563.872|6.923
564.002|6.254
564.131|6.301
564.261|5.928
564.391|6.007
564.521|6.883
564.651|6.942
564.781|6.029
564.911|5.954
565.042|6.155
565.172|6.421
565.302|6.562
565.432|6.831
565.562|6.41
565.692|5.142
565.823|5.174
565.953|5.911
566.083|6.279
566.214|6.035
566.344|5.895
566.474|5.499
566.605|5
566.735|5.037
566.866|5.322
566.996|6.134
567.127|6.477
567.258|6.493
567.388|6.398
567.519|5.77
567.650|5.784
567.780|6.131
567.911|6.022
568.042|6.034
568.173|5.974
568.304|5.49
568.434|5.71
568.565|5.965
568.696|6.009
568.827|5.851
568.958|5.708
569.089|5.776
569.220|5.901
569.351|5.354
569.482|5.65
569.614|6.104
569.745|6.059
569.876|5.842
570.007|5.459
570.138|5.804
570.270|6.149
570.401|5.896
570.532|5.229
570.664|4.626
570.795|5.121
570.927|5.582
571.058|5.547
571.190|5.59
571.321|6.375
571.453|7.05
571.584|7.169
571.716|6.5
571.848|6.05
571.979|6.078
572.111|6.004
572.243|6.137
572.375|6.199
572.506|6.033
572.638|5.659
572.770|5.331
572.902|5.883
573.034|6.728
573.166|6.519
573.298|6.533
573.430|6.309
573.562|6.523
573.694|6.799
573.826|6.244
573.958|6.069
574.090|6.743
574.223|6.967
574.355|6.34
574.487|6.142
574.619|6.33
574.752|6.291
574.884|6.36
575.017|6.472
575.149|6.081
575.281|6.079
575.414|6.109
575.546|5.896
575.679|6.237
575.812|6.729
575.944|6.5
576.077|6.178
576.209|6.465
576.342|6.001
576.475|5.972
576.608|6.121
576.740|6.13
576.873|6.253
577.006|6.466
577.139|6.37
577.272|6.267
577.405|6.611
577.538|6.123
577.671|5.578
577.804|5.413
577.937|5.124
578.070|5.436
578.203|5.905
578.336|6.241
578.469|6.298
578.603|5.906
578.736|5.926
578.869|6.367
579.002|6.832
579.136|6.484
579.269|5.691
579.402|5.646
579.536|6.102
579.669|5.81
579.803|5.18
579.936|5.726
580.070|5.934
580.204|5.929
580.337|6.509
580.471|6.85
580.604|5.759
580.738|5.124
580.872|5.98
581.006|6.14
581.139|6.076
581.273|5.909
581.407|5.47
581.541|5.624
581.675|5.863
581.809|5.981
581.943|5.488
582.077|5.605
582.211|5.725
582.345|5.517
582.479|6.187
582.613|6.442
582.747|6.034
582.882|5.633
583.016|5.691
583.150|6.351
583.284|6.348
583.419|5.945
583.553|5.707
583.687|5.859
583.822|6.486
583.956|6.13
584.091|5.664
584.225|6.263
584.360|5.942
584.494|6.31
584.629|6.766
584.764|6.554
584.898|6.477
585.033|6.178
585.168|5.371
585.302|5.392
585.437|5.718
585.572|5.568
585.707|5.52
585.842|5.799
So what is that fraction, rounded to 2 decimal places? -0.05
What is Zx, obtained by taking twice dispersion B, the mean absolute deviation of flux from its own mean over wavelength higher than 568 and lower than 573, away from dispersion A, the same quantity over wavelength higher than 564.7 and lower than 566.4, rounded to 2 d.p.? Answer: -0.31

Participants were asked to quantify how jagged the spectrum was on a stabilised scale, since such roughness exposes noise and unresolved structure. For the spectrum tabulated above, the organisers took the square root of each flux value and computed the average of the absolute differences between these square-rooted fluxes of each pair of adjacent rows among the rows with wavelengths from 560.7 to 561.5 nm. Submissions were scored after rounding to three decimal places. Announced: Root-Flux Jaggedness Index 0.060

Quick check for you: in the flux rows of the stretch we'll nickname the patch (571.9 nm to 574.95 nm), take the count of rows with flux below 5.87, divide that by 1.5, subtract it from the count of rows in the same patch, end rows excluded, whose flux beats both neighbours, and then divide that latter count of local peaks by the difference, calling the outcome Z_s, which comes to 1.3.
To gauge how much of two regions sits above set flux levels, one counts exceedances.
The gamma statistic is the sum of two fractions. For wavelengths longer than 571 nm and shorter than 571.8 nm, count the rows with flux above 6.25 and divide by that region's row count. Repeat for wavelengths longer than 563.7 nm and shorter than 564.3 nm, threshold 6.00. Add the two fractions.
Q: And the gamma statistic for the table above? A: 1.47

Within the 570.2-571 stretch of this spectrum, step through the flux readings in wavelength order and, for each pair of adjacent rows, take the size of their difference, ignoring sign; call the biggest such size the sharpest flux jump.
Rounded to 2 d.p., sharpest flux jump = 0.67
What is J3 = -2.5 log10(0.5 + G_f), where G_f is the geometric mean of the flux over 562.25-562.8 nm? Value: -2.029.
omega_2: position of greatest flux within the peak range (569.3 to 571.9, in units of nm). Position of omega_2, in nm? 571.584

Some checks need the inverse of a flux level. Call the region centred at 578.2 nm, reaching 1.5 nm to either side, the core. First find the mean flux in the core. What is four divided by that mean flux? 0.662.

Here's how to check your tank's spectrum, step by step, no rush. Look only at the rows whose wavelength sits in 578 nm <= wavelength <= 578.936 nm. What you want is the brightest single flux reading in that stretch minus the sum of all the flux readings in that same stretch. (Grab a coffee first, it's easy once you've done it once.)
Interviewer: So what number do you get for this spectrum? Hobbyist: -35.7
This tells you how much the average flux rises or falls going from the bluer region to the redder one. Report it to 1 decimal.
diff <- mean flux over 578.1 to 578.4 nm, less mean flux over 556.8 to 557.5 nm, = 0.2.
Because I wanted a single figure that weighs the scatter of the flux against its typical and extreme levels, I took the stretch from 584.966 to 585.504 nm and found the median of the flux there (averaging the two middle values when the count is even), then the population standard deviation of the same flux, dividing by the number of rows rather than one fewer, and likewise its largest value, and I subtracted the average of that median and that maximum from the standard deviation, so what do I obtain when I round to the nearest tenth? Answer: -5.5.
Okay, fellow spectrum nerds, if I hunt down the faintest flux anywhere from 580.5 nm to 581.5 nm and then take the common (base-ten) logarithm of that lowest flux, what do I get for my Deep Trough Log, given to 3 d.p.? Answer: 0.710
